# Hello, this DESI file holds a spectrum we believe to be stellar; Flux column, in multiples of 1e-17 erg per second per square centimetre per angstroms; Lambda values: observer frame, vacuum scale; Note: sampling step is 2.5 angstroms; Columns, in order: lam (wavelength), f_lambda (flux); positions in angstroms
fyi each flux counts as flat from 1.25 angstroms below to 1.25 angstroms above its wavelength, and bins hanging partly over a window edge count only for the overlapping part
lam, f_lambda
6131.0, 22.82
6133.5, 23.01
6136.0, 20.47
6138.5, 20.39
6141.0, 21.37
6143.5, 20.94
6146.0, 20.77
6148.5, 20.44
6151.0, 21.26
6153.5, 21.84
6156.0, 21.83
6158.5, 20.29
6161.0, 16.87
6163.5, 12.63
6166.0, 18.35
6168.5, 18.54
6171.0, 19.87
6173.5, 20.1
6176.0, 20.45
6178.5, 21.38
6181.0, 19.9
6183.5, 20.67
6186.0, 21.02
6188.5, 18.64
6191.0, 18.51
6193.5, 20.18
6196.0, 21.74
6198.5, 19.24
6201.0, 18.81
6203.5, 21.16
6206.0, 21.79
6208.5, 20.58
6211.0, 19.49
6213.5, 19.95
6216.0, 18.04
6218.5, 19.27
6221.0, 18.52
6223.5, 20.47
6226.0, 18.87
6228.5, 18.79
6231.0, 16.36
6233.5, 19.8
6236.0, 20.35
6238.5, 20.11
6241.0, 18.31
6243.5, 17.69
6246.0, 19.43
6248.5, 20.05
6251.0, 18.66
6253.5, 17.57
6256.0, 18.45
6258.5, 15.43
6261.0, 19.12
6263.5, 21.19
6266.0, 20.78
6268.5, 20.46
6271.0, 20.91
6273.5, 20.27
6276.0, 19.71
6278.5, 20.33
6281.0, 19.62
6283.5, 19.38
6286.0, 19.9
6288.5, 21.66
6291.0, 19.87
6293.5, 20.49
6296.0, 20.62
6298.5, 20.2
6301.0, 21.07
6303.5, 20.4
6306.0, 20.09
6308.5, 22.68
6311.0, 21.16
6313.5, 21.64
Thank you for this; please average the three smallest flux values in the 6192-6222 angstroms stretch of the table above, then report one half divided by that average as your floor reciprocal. 0.027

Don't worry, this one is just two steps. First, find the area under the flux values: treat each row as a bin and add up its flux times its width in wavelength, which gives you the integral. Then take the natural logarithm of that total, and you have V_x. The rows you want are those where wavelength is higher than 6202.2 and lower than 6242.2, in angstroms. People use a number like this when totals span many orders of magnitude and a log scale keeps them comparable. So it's 6.66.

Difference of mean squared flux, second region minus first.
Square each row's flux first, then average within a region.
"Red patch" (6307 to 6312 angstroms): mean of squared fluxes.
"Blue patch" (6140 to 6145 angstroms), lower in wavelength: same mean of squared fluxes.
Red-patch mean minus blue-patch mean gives 33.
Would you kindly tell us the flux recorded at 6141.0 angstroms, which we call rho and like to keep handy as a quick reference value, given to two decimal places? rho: 21.37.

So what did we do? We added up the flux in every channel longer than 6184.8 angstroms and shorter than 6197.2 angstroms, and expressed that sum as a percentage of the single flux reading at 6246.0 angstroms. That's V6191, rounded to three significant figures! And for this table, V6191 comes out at 515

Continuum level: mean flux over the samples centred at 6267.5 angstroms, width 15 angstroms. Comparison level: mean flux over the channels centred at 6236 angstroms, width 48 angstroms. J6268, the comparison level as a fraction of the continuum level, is 0.916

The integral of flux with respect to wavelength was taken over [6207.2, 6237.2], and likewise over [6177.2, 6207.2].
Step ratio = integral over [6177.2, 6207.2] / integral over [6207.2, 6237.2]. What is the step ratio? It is 1.05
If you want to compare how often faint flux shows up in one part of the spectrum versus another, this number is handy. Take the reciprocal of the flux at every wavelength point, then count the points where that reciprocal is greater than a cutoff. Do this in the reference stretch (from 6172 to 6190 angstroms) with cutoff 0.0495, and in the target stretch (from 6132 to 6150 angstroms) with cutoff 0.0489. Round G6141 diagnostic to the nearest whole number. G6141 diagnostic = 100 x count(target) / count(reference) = 67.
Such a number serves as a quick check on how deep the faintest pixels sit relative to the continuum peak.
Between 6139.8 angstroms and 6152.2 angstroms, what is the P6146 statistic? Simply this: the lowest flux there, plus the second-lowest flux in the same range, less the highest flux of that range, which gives 19.8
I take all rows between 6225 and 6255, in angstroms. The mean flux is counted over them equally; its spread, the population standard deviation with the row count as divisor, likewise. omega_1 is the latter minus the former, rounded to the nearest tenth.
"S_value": -17.7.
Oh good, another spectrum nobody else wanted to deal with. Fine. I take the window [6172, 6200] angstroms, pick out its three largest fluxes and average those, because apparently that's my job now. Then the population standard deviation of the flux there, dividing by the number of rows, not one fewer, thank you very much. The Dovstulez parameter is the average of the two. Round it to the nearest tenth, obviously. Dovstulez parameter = 11.2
